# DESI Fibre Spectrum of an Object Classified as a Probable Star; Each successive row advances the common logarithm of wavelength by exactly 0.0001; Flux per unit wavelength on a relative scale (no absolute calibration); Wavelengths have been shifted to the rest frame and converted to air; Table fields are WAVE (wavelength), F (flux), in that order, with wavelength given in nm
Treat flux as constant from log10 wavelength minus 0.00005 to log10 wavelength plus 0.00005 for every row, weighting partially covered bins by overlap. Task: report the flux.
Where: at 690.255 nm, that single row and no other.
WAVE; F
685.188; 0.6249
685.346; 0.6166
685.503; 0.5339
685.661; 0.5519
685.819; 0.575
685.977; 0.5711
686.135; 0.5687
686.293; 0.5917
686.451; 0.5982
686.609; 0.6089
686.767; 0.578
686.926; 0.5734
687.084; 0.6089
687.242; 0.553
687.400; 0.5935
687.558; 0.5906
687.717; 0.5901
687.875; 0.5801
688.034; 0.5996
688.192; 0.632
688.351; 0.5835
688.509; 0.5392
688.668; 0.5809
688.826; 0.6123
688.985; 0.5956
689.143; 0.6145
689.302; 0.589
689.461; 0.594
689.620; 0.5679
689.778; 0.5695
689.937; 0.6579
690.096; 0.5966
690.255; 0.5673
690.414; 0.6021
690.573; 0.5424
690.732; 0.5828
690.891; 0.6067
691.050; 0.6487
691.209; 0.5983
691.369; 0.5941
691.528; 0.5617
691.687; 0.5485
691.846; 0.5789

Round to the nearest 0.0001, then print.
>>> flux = 0.5673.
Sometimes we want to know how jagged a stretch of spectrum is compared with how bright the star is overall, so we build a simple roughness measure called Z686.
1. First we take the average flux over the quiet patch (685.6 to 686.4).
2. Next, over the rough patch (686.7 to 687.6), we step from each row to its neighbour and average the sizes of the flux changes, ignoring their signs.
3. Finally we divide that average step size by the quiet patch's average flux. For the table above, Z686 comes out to 0.049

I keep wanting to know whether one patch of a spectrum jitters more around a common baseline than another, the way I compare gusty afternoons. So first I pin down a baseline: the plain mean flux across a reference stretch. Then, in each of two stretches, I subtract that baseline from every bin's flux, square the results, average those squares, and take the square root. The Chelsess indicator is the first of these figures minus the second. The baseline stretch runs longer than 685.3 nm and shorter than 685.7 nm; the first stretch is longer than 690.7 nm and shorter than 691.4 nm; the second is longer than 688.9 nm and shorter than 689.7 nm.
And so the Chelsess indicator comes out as 0.0159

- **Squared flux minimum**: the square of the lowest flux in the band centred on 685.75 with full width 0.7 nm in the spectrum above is 0.285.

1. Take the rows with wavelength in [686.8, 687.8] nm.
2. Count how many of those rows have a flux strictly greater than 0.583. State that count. 4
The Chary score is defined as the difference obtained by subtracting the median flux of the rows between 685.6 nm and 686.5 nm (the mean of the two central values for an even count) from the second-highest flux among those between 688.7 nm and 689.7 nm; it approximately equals 0.039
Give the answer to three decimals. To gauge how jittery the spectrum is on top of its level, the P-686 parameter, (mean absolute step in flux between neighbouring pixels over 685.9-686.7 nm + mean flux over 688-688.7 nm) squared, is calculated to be 0.357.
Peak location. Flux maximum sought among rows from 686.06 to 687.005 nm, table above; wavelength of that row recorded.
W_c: 686.609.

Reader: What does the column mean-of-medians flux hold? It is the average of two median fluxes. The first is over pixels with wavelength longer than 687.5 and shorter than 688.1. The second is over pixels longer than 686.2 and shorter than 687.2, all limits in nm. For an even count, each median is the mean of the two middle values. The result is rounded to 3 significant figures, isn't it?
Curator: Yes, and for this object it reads 0.593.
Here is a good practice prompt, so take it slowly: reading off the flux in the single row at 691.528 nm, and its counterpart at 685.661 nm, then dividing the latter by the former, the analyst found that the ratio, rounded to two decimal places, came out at 0.98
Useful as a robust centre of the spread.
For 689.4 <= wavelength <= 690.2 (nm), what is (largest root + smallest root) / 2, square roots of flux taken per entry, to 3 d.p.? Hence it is 0.782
